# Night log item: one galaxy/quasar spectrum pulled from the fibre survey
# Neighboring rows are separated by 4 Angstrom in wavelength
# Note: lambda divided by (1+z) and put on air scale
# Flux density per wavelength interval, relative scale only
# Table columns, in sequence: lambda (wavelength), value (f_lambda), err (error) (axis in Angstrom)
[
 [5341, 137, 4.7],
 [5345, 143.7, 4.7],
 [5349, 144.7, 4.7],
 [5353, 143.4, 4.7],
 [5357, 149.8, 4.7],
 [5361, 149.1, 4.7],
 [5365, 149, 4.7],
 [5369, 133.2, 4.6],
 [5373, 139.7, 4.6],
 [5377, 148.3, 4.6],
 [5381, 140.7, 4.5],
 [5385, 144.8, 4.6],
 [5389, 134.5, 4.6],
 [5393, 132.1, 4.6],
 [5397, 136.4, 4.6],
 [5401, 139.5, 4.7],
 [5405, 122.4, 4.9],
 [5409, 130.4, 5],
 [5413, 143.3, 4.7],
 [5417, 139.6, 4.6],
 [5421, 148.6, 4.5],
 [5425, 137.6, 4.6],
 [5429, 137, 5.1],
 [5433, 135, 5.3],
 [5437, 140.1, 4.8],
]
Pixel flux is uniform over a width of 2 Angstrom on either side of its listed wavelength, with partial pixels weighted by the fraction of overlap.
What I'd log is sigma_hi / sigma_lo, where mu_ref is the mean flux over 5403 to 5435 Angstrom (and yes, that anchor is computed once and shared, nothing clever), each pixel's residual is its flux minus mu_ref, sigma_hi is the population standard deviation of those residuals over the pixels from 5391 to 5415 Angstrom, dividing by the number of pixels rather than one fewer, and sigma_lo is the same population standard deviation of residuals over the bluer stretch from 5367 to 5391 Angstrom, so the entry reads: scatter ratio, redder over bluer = 1.27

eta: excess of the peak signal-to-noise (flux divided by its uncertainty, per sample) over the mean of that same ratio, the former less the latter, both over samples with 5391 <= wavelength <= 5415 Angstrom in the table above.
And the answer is 2.2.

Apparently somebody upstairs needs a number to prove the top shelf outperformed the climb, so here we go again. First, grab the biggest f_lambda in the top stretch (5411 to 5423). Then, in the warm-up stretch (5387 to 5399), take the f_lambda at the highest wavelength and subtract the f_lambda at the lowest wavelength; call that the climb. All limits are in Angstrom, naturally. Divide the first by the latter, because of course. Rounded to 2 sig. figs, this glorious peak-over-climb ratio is 78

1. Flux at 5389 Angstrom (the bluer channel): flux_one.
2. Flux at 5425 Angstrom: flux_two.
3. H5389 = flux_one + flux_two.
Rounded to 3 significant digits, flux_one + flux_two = 272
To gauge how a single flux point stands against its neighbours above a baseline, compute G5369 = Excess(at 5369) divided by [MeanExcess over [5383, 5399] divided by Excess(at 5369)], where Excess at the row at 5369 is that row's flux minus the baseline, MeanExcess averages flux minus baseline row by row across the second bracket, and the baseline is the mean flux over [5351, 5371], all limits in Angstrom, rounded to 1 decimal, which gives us -17.2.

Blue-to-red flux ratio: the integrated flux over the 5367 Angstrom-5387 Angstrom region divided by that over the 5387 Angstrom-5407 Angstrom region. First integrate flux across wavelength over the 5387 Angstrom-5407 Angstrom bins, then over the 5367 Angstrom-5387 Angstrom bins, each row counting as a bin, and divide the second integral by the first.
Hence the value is 1.06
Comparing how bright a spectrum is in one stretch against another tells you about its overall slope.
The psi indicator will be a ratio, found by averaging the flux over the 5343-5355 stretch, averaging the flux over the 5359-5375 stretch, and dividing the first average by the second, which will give 1.01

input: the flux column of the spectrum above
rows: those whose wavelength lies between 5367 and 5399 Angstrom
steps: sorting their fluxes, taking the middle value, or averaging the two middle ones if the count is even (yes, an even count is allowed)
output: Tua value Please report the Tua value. 138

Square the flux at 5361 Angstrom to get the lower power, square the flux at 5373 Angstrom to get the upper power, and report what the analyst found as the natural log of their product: 19.9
